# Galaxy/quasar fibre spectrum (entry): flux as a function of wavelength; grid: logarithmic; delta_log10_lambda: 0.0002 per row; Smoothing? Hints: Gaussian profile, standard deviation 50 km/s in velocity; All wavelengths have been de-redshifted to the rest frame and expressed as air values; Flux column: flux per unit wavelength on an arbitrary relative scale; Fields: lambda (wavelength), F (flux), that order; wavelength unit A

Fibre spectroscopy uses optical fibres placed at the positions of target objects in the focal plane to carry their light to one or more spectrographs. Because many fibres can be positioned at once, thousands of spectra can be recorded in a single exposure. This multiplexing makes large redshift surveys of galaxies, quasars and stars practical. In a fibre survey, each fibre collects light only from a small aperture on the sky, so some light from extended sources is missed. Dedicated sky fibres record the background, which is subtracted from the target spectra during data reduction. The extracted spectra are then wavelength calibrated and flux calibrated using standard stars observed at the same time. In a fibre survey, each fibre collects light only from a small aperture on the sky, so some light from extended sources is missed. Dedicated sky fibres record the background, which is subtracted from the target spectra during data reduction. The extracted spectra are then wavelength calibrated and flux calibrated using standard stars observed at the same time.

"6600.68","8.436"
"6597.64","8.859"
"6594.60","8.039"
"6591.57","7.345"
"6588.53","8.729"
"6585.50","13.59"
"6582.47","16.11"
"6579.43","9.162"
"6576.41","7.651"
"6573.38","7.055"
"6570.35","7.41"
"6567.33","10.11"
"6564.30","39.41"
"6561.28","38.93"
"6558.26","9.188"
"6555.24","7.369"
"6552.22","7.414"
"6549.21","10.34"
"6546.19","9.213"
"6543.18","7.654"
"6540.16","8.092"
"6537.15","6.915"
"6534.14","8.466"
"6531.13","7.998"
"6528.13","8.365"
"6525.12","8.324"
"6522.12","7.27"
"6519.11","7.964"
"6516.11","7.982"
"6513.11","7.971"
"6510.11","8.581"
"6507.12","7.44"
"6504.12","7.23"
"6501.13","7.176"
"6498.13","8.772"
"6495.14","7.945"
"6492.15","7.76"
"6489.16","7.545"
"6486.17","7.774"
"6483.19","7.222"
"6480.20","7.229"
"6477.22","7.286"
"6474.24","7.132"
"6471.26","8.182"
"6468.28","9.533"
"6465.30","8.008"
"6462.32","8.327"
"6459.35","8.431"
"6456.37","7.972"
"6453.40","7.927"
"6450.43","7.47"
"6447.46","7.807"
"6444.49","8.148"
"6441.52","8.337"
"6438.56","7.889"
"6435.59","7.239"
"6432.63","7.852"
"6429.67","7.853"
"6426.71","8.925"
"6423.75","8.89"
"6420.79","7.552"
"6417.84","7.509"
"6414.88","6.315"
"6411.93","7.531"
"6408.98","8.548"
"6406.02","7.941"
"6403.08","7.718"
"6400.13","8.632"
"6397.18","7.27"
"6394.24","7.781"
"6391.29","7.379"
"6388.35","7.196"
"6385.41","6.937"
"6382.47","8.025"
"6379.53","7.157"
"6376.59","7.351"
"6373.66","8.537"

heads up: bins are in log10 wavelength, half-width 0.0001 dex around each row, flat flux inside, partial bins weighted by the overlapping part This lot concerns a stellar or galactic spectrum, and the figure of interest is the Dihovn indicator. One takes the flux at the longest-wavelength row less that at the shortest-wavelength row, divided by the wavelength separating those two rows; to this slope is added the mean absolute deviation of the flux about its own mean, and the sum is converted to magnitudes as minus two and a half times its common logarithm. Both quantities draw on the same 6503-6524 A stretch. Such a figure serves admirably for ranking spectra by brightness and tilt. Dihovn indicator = 1.00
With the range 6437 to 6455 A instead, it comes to 1.69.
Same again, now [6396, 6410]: 0.62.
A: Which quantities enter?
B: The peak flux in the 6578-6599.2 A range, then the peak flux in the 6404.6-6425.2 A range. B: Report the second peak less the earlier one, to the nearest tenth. -7.2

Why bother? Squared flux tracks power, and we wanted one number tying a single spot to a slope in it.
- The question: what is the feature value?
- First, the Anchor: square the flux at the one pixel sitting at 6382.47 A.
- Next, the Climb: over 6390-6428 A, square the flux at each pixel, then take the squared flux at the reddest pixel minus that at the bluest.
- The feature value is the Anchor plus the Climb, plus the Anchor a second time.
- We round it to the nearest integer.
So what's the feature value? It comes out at 154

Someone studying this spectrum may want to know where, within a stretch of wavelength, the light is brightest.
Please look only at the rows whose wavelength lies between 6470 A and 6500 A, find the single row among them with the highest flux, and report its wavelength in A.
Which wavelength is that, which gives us 6498.13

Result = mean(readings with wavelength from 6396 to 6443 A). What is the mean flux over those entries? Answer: 7.88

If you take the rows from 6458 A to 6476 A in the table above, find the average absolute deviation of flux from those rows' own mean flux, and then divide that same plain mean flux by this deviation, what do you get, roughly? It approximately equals 17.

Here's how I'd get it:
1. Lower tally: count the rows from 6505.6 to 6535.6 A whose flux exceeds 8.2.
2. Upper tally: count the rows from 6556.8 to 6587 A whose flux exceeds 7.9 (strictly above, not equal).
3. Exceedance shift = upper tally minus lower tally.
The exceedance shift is 3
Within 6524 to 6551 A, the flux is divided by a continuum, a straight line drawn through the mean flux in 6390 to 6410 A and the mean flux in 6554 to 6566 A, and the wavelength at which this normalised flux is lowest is 6537.15 A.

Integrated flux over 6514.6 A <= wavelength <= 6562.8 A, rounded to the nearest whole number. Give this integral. 487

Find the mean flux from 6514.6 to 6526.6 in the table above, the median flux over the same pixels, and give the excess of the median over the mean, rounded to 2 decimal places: 0.09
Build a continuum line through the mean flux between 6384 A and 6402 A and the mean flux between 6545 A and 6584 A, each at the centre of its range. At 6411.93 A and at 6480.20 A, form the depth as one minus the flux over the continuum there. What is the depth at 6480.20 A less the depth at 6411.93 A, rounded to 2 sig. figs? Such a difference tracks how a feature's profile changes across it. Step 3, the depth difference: 0.24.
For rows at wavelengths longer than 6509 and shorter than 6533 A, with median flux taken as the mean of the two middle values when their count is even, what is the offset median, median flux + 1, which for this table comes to 9.0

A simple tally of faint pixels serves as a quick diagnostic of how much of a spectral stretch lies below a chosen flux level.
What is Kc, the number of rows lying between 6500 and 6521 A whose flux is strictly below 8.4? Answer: 6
